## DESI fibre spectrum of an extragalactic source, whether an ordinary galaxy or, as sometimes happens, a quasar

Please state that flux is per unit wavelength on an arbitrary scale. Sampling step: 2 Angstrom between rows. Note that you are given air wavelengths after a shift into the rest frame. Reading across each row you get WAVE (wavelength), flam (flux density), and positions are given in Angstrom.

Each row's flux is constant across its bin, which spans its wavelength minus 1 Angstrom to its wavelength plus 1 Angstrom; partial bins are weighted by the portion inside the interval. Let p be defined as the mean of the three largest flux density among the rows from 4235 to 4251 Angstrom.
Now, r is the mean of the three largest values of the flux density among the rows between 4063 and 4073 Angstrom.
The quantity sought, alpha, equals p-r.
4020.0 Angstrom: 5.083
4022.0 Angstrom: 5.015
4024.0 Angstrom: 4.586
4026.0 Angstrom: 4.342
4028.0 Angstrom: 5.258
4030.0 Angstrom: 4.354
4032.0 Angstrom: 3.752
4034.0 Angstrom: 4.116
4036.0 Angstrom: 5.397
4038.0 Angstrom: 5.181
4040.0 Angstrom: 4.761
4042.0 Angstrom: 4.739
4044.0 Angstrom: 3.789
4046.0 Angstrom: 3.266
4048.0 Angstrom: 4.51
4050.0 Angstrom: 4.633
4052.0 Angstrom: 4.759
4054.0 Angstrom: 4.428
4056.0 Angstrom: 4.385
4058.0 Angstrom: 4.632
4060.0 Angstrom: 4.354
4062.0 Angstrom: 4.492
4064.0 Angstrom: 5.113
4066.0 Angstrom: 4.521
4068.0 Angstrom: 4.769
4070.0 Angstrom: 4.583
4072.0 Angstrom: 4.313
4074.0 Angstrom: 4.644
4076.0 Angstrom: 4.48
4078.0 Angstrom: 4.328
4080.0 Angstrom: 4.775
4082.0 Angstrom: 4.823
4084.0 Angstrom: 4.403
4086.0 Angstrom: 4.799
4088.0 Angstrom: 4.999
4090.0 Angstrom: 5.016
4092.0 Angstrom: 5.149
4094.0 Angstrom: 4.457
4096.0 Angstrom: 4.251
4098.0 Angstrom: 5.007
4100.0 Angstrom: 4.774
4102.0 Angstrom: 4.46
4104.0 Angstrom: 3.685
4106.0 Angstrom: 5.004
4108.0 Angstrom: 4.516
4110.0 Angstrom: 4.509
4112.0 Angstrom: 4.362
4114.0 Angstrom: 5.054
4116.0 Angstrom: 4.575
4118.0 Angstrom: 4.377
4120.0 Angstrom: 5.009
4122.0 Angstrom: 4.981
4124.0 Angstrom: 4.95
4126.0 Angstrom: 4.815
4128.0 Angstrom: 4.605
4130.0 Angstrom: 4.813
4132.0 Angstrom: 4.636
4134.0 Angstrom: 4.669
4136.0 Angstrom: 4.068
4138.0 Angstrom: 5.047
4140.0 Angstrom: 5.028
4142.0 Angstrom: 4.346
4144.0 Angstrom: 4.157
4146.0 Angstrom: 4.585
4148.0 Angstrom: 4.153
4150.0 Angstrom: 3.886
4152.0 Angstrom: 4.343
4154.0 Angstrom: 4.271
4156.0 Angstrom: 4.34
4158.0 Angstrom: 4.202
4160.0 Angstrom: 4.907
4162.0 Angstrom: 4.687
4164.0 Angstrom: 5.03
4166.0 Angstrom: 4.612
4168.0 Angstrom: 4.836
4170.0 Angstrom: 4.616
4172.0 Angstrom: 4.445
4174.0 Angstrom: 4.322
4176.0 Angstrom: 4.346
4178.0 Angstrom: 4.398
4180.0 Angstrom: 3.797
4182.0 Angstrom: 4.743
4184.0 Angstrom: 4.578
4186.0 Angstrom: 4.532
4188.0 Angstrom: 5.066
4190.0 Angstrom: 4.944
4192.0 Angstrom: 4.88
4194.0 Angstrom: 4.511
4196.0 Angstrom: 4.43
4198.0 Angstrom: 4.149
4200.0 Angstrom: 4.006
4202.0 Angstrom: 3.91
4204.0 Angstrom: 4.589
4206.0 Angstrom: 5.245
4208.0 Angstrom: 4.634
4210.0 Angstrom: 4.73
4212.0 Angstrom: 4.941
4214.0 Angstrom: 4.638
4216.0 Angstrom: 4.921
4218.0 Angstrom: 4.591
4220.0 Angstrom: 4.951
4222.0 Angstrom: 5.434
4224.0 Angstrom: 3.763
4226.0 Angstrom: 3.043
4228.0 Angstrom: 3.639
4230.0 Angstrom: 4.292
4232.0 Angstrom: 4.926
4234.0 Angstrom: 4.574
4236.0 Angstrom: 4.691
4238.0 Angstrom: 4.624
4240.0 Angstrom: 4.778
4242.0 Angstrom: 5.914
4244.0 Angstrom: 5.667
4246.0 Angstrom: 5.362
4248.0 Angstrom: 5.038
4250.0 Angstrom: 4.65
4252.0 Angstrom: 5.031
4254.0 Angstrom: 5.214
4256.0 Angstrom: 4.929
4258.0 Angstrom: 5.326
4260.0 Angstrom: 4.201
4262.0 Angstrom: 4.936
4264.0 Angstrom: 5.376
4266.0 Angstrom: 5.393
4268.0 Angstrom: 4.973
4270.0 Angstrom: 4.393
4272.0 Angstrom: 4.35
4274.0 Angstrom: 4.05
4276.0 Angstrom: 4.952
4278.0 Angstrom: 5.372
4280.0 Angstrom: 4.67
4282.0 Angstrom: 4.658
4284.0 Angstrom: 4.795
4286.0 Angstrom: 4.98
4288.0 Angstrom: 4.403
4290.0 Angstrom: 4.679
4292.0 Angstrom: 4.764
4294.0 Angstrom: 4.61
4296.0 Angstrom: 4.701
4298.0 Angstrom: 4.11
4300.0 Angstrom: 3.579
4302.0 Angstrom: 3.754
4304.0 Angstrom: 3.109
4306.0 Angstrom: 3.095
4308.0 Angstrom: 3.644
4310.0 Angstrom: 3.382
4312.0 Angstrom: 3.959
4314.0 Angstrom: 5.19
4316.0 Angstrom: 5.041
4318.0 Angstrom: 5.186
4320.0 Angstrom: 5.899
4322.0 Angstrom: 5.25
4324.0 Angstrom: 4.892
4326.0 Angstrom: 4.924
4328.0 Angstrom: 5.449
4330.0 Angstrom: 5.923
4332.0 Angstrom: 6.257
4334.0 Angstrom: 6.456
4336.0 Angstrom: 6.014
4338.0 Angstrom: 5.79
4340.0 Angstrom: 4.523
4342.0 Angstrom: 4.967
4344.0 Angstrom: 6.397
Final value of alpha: 0.8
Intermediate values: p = 5.6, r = 4.8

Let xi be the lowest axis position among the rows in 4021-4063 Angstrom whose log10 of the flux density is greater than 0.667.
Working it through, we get 4022.0 Angstrom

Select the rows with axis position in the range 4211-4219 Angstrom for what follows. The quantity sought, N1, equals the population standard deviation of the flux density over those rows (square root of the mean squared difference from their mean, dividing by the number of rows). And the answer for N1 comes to 0.16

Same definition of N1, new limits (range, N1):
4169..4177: 0.12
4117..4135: 0.20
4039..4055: 0.51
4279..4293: 0.16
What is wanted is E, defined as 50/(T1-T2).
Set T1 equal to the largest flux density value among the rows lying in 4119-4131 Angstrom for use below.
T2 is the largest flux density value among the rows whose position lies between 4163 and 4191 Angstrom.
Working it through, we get -877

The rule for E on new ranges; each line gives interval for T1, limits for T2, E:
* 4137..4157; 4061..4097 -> -490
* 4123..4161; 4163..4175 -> 2941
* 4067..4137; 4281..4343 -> -38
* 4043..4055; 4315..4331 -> -43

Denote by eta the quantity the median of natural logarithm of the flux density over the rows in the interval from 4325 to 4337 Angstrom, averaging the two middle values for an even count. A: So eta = 1.79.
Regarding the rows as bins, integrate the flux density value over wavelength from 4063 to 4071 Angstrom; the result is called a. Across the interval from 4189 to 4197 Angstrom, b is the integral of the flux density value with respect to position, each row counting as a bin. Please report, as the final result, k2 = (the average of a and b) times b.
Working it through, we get 1417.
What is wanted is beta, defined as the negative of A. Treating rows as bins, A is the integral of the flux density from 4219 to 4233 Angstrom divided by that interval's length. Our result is -4.3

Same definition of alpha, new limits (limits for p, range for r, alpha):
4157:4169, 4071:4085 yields 0.2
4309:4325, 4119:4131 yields 0.5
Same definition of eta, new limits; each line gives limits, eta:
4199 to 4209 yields 1.52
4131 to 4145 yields 1.53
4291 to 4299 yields 1.54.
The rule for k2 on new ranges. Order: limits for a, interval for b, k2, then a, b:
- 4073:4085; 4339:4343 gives 701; 55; 19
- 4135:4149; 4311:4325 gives 4732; 63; 71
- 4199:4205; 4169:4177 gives 1072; 25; 35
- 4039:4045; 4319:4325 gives 941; 27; 32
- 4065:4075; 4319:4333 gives 4741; 46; 77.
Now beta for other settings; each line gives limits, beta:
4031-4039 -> -4.6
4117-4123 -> -4.8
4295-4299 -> -4.4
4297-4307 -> -3.5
